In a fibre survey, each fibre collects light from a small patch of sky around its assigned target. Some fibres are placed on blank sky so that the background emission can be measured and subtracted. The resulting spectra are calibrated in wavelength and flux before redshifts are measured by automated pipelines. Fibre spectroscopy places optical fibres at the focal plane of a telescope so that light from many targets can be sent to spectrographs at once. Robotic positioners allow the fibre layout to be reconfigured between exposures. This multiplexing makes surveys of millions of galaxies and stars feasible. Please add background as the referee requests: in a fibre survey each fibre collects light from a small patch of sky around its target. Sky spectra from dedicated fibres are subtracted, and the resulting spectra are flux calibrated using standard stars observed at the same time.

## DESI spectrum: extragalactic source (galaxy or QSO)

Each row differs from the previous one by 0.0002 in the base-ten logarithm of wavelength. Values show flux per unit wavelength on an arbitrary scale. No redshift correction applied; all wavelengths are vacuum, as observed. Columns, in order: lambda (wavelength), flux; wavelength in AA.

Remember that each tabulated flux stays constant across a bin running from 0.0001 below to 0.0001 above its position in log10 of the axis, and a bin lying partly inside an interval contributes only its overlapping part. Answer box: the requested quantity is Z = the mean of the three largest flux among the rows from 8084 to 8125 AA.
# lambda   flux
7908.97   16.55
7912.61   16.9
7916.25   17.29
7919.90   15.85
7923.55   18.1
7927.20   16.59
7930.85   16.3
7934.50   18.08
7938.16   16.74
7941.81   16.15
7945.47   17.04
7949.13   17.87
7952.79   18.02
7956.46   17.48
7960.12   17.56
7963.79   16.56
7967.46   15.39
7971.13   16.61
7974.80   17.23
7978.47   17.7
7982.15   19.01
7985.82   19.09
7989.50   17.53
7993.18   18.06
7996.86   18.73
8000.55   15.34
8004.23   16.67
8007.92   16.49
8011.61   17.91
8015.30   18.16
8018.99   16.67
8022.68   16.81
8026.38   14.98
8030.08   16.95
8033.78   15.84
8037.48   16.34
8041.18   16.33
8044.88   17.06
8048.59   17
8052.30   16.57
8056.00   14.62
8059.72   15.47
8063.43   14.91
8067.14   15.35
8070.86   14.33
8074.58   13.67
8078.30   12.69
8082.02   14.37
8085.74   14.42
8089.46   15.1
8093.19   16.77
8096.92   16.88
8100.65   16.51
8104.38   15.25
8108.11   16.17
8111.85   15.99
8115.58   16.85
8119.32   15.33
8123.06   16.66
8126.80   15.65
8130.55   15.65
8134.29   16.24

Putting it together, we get 16.8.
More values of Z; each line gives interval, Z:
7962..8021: 18.9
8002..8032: 17.7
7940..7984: 18.3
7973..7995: 18.7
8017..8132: 17.0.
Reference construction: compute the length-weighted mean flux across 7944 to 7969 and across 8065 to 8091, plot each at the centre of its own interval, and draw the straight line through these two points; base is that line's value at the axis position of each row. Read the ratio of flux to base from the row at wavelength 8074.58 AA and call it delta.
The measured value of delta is 0.95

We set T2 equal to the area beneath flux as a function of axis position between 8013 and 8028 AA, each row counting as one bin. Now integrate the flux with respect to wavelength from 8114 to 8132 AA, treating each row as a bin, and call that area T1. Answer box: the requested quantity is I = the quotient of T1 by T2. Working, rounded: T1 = 288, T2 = 251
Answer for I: 1.1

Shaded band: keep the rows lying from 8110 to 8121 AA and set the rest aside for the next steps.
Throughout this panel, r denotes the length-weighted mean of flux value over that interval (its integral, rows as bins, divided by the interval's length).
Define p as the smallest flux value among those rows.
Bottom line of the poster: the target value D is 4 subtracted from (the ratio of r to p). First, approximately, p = 15.33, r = 16.1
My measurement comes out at -2.95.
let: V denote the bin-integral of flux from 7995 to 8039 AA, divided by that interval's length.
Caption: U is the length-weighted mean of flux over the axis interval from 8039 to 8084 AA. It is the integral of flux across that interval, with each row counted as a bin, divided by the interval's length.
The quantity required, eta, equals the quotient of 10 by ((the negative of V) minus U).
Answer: -0.313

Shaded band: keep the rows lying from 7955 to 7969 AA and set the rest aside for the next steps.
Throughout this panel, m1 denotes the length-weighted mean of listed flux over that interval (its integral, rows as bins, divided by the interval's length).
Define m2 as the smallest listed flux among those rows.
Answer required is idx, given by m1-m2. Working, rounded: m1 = 16.8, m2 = 15.39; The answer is 1.4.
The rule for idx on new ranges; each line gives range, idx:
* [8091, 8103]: 0.1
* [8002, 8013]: 0.4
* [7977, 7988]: 0.9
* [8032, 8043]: 0.3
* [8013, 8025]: 0.5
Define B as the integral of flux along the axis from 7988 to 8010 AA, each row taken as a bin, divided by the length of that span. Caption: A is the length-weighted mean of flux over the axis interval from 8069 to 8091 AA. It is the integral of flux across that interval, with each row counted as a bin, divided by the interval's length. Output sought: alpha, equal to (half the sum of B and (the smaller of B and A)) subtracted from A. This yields -1.53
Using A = 14.1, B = 17.1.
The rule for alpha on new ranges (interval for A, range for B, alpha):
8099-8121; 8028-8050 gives -0.27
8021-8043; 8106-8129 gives 0.11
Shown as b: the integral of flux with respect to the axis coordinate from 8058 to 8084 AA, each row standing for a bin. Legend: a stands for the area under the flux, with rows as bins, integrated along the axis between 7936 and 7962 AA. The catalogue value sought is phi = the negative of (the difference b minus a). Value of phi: 75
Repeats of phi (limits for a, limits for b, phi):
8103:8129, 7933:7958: -17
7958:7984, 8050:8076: 55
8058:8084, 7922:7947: -50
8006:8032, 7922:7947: 13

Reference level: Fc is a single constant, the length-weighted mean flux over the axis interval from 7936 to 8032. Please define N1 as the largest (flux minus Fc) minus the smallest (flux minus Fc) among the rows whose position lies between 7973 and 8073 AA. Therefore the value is 4.8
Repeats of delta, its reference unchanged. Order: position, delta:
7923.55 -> 1.01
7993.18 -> 1.11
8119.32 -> 1.15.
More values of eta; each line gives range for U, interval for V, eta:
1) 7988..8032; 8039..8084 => -0.310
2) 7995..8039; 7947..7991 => -0.292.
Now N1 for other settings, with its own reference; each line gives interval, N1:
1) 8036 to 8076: 3.4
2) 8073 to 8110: 4.2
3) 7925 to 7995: 3.7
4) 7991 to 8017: 3.4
